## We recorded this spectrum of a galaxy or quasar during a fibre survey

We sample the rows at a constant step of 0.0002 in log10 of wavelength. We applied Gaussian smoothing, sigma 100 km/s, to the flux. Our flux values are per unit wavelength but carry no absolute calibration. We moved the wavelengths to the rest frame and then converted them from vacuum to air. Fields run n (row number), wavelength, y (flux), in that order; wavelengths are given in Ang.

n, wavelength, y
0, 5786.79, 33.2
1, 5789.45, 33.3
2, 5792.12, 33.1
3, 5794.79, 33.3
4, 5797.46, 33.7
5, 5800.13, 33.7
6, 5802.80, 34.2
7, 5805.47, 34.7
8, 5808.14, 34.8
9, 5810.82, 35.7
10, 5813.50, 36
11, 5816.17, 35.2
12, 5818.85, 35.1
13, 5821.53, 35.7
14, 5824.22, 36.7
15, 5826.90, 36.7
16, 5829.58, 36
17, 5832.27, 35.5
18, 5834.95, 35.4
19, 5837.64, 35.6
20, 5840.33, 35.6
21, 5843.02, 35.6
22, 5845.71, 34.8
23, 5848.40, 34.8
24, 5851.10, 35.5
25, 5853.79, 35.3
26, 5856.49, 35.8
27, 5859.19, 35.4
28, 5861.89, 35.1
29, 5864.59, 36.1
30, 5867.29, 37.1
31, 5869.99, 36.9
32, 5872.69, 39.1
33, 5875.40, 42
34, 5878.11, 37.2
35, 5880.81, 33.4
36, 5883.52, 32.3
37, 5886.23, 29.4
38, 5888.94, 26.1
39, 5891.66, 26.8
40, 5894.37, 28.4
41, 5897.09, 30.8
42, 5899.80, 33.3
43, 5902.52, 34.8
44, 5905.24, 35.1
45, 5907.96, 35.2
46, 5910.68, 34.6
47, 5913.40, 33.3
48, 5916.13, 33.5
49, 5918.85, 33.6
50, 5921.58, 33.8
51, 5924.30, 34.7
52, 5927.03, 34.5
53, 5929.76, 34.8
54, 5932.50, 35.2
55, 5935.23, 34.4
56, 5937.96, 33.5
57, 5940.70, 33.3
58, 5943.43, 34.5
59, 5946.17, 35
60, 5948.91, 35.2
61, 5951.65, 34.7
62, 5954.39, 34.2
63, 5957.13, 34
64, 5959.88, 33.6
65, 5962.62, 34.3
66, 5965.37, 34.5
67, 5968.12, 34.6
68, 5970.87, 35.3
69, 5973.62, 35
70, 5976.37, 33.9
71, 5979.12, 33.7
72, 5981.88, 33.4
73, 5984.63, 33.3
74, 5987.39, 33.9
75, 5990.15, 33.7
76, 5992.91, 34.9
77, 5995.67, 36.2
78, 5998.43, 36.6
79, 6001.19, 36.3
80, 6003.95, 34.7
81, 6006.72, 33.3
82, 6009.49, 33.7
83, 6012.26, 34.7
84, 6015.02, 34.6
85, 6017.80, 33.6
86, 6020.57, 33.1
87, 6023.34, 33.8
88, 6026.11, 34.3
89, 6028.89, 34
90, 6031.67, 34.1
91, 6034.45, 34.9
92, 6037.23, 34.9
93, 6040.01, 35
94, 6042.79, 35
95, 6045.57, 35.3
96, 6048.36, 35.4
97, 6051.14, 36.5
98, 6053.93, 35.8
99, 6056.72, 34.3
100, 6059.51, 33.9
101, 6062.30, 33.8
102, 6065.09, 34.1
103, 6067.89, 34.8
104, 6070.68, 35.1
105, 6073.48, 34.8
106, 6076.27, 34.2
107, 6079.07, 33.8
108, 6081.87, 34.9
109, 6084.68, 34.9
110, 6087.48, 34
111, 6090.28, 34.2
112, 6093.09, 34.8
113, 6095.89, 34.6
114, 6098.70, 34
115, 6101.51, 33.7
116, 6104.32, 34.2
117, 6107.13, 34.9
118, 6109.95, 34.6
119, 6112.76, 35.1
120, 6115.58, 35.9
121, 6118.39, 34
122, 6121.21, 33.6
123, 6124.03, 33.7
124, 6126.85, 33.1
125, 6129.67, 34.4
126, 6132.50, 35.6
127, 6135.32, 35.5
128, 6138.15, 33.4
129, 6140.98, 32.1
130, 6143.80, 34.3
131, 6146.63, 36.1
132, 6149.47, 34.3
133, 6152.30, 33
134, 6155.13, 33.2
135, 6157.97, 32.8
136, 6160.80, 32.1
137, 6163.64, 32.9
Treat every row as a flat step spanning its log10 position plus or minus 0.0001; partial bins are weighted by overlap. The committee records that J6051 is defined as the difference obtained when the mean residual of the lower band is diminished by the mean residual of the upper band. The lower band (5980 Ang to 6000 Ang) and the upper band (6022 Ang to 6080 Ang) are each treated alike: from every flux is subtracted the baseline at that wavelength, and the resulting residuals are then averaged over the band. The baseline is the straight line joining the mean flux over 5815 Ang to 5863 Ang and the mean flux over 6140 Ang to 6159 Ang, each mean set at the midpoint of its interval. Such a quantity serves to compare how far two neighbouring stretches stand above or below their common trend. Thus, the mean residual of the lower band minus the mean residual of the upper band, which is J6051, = -0.5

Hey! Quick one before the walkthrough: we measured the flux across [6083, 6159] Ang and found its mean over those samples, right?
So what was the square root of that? 5.850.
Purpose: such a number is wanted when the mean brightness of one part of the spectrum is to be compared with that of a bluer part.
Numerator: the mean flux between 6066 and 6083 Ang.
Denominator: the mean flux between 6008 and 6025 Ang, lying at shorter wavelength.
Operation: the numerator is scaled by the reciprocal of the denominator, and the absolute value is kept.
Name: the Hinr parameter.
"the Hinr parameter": 1.02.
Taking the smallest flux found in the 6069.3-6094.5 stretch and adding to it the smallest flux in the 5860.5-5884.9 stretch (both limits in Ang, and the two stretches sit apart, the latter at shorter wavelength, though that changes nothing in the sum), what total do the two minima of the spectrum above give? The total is 66.1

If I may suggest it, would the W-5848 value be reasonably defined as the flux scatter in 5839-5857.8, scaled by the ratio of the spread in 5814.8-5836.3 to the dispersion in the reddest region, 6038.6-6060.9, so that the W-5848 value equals 0.3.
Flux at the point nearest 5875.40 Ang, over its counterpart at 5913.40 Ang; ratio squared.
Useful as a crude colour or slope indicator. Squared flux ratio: 1.59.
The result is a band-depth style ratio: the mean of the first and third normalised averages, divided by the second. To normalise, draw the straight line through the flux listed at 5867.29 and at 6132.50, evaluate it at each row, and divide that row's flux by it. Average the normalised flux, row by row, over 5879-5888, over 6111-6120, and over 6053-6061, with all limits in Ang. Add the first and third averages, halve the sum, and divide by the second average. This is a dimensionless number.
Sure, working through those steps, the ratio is 0.93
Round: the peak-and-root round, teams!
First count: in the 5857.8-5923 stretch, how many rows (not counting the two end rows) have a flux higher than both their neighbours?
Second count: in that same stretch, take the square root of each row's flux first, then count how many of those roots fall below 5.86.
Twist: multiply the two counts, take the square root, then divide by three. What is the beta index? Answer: 2.0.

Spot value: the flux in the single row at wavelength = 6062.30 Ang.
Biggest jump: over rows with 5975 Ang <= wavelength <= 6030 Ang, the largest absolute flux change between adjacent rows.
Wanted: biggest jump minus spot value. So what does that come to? -32.2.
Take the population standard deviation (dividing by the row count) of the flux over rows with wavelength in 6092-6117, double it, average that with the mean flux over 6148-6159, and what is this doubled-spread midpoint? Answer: 17.3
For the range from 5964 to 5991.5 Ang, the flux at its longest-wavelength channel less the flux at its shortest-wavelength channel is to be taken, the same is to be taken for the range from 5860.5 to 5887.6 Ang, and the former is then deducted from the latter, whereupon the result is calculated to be -4.9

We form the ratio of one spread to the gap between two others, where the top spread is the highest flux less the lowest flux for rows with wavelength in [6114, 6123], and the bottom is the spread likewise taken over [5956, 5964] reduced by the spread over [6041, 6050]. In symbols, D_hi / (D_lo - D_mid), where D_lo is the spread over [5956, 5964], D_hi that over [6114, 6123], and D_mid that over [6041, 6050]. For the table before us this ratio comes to 7.7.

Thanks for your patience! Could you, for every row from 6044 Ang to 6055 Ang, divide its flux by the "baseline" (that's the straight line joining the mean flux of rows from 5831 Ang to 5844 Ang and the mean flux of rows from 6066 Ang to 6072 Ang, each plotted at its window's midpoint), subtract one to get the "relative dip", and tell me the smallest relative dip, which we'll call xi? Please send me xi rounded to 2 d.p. 0.01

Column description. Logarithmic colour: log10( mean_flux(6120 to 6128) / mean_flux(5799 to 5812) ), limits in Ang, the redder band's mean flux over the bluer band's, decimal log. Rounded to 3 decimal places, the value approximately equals -0.015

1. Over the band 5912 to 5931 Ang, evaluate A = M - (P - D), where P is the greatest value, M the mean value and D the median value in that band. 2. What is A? 33.0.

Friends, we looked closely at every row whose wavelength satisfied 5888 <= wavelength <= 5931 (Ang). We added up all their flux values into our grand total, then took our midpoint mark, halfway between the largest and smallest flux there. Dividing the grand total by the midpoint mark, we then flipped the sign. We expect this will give -17.07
